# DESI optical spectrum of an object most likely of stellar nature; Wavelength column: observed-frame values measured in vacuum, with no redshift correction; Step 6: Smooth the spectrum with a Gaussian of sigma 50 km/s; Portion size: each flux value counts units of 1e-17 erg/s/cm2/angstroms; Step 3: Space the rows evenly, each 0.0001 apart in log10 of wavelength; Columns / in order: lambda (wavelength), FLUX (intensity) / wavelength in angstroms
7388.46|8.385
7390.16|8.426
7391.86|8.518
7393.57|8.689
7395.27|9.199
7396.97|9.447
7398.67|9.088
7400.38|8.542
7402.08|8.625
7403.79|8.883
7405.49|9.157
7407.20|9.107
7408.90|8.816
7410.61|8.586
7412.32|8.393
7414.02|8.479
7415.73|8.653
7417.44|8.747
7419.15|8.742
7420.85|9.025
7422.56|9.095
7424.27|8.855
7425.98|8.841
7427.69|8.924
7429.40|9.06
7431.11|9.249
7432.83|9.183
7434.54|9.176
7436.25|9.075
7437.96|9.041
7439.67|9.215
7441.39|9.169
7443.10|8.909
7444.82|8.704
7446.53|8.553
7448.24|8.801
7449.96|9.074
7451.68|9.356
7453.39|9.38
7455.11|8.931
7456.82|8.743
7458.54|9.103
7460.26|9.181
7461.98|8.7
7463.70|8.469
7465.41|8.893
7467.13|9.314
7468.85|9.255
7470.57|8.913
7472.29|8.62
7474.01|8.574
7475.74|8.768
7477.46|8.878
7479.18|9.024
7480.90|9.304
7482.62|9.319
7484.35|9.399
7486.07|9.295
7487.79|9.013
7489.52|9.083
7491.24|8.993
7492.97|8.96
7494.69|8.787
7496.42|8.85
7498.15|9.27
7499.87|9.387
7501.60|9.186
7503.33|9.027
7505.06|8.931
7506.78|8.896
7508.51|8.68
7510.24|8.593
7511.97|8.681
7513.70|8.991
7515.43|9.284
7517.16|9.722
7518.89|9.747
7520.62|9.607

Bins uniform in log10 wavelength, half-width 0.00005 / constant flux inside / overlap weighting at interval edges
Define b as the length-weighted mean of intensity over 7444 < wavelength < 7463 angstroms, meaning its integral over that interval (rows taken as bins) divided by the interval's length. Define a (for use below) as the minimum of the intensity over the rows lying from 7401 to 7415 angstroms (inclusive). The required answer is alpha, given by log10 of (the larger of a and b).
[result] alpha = 0.952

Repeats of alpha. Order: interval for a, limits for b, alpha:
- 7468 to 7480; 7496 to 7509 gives 0.956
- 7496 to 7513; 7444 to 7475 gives 0.950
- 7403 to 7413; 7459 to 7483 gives 0.951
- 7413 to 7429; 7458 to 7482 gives 0.951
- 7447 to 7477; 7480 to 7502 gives 0.961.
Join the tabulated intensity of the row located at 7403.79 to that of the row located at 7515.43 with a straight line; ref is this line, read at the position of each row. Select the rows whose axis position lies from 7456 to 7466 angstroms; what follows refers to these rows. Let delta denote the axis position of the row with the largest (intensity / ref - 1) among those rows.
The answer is 7460.26 angstroms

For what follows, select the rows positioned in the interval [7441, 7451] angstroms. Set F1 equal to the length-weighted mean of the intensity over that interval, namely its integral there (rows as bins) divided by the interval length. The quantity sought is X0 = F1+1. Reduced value 9.9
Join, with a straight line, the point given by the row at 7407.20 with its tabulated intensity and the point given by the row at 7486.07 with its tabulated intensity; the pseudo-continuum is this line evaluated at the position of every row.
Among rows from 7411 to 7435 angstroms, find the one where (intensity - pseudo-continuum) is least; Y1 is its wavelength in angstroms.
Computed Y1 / 7412.32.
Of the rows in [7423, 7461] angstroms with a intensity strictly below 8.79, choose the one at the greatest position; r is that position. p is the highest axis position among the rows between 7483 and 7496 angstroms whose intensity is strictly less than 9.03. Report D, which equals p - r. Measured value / 37.9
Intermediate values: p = 7494.69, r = 7456.82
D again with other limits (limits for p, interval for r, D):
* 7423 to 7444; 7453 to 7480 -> -32.6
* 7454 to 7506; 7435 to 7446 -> 60.2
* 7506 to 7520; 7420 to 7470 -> 50.0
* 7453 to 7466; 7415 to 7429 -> 46.3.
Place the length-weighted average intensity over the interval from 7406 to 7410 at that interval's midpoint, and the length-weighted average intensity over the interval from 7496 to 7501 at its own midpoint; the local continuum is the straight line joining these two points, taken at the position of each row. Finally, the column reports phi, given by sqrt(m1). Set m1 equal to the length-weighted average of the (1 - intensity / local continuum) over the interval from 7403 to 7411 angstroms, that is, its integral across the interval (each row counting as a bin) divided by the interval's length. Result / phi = 0.045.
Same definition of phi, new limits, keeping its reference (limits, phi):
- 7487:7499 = 0.144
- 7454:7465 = 0.157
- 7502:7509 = 0.181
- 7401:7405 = 0.133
